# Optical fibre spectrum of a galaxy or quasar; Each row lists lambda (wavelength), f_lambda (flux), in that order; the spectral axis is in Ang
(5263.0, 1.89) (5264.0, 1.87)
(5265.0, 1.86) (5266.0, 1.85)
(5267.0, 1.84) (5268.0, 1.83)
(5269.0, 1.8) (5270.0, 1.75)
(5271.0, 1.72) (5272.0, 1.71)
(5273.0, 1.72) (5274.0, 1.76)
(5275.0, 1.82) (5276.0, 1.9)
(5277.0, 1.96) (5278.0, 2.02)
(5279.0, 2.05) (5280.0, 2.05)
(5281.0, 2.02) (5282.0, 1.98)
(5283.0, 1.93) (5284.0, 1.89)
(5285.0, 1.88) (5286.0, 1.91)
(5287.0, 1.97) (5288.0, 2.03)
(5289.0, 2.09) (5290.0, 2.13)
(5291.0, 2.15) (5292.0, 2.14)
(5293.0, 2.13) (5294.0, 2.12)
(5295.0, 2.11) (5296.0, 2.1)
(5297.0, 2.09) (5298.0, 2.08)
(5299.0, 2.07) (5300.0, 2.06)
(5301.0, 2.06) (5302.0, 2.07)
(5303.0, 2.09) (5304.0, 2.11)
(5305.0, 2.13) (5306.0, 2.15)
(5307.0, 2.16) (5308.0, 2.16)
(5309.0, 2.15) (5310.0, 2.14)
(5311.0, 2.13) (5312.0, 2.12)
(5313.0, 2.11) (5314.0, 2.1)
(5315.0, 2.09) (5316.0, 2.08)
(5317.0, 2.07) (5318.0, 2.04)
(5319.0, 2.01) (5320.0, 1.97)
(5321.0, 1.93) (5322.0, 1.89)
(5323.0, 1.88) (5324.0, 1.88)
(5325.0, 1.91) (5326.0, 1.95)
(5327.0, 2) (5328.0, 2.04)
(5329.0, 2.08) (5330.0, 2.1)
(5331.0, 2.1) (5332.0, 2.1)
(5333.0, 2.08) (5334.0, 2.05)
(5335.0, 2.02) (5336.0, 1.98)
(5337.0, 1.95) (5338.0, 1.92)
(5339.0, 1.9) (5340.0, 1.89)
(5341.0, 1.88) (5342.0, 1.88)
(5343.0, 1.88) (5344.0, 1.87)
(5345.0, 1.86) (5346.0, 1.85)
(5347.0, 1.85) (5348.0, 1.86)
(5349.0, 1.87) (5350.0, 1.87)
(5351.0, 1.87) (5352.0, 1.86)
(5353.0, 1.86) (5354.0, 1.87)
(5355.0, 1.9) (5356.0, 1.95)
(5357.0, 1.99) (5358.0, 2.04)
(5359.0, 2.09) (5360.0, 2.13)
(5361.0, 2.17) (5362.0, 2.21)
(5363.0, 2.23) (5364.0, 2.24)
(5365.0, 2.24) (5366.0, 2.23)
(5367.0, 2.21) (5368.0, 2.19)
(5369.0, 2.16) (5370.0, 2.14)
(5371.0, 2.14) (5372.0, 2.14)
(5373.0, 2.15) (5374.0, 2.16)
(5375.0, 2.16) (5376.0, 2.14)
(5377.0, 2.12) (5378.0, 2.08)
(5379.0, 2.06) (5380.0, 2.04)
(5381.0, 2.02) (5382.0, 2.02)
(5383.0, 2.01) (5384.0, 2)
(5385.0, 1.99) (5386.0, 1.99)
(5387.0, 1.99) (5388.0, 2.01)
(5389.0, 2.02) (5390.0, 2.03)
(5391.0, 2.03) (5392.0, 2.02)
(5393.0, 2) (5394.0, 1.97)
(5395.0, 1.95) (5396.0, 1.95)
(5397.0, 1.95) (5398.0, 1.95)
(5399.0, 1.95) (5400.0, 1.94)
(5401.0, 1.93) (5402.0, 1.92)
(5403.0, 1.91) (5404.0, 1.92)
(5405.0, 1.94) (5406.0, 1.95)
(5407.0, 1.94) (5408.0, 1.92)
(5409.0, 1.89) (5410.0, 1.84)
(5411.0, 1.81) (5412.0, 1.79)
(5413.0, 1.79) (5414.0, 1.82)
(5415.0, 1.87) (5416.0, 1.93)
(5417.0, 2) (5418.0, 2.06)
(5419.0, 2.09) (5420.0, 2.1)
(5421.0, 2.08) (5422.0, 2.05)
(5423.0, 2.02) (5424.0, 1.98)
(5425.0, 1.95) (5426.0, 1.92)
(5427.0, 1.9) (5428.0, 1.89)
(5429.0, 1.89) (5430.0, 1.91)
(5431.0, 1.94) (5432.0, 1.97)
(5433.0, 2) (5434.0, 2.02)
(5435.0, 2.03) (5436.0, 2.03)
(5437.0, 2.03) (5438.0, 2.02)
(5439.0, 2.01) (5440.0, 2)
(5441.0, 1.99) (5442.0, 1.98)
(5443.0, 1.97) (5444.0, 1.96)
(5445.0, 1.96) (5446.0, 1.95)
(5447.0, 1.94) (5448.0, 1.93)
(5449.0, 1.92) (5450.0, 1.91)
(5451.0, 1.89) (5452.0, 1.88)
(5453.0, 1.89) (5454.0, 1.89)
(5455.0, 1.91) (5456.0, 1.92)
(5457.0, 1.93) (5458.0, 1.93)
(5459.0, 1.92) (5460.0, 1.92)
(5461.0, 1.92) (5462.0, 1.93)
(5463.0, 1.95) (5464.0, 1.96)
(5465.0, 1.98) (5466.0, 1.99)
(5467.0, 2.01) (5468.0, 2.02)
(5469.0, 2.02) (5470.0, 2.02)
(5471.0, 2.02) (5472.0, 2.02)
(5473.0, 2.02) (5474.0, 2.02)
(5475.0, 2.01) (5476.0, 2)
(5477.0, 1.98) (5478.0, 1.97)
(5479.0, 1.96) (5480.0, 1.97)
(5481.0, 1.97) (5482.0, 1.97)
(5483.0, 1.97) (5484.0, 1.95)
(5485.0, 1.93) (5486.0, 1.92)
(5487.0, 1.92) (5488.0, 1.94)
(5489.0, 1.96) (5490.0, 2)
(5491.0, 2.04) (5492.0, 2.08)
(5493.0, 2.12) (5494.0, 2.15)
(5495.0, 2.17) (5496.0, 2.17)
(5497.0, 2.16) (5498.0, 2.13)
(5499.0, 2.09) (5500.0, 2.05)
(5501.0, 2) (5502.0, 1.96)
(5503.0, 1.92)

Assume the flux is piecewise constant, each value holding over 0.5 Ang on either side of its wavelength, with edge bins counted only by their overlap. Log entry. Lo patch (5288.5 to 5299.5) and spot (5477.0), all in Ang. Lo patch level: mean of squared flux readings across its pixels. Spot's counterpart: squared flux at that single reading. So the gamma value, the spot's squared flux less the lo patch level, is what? -0.53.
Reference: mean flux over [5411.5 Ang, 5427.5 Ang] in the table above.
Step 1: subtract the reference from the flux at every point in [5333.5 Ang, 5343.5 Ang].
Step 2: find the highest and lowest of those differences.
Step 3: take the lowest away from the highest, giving 0.17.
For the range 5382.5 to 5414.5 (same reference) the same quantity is 0.24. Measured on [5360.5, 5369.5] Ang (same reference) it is 0.08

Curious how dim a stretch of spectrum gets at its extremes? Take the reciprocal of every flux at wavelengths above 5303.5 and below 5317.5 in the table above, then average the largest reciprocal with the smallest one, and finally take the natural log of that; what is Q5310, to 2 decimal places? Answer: -0.75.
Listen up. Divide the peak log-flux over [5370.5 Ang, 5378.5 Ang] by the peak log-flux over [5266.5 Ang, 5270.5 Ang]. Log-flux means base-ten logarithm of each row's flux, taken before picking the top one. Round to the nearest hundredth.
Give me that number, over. 1.26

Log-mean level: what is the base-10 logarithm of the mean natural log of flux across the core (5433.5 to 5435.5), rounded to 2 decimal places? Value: -0.15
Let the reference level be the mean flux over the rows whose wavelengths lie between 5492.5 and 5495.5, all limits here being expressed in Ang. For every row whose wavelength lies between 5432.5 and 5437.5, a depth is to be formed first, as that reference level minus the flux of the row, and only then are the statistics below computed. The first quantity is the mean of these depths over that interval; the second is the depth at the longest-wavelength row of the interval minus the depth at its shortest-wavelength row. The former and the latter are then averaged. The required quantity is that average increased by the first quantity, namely 0.172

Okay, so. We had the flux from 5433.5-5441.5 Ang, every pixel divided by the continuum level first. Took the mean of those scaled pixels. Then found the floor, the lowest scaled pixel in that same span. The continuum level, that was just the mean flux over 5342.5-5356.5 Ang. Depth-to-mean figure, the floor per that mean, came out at 0.987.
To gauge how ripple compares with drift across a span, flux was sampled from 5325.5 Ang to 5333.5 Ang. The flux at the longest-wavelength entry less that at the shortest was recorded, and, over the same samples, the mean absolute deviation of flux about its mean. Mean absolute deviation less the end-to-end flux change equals -0.09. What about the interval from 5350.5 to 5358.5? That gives -0.11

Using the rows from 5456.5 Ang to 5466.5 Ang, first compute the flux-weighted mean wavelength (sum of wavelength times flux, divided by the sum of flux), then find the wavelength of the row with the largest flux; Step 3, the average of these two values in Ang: 5463.8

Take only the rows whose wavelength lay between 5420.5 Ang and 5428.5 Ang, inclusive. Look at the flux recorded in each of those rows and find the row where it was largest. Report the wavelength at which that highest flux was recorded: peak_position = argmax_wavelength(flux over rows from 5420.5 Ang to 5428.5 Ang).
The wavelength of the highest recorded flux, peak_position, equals 5421.0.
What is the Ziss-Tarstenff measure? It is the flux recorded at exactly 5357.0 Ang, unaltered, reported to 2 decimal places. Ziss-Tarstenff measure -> 1.99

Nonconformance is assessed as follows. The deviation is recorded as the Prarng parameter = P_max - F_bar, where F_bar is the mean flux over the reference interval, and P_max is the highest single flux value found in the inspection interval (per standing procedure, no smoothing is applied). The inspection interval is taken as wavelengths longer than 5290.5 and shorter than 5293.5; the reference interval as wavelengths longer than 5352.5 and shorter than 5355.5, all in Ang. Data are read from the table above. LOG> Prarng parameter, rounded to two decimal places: 0.27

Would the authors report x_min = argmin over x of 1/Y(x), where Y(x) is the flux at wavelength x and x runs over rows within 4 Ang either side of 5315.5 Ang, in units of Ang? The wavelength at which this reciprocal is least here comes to 5312.0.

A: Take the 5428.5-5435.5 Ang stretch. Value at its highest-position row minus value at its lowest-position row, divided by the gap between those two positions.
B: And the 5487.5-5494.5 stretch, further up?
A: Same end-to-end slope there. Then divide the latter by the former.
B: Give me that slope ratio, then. 1.5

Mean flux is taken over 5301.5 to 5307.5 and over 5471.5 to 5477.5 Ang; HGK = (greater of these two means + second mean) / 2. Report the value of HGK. 2.06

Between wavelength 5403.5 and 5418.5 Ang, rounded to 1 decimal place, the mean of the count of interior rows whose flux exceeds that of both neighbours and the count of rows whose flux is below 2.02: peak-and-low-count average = 7.5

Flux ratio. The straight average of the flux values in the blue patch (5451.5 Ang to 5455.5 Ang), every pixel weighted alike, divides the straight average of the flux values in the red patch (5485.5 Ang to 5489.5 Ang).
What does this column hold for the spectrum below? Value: 1.022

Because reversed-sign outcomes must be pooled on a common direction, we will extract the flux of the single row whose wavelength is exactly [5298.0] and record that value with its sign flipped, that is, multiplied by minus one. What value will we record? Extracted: -2.08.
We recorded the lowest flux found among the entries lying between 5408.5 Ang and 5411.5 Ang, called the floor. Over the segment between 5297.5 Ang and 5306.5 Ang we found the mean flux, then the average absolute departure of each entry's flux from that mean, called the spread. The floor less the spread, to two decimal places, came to 1.78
